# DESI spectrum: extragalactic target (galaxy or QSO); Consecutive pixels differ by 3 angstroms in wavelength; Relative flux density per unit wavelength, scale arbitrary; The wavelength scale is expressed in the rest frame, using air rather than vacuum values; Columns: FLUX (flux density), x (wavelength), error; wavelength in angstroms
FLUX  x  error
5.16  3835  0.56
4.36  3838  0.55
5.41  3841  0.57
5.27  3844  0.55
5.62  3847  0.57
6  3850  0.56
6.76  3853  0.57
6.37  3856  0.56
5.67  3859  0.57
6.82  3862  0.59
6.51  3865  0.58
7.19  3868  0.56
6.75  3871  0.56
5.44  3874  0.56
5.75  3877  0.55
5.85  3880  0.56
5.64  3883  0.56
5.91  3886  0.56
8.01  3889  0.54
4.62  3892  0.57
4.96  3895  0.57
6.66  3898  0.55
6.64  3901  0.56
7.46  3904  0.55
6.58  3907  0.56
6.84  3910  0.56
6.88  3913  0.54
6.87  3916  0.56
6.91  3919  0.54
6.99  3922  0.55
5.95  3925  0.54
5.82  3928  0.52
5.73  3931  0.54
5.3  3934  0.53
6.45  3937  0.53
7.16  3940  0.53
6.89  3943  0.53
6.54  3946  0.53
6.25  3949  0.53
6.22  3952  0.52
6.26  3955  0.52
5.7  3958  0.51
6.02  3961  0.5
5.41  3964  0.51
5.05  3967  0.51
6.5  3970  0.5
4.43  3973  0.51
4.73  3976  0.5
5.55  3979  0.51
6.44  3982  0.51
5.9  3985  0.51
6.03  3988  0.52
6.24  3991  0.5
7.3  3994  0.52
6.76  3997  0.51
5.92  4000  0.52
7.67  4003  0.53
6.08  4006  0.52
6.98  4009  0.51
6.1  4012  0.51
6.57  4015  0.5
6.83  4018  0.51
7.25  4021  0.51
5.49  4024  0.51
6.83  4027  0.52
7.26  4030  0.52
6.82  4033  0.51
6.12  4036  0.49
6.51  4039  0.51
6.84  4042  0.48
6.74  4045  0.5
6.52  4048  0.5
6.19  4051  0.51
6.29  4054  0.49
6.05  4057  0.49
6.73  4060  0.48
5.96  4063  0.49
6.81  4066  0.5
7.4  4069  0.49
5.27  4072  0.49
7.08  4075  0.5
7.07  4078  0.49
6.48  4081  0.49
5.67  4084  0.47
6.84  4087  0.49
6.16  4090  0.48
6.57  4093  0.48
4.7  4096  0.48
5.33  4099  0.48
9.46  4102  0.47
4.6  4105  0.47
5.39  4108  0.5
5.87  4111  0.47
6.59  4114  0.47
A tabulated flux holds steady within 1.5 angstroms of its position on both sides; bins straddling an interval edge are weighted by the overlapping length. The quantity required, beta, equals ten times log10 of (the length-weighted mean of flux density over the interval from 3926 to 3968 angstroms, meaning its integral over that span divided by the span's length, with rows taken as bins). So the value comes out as 7.83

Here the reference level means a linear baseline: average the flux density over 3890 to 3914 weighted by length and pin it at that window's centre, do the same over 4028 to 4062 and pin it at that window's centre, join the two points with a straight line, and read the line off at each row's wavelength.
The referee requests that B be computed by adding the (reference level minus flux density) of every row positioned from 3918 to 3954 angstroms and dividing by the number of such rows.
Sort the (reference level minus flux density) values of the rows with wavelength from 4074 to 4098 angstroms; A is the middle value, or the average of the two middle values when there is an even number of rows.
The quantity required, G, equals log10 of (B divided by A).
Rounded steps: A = 0.08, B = 0.05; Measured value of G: -0.2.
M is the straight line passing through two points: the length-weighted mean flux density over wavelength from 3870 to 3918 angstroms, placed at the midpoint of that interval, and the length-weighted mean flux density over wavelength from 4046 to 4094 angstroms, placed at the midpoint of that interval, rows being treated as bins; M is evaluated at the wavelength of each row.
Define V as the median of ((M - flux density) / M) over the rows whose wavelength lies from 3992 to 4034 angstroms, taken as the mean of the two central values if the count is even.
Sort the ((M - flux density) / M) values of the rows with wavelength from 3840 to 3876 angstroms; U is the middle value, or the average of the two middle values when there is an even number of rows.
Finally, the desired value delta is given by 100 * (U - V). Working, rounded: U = 0.01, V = -0.06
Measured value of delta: 8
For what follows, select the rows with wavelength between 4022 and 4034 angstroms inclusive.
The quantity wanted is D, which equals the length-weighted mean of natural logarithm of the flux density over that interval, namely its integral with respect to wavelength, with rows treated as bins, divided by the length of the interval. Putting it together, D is 1.88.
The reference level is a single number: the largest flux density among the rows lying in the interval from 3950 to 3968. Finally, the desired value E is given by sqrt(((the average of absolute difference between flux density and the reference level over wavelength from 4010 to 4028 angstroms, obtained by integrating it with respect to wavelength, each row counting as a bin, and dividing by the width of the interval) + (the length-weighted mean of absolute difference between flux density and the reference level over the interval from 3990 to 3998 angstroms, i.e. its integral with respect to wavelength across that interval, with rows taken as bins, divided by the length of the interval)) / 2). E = 0.75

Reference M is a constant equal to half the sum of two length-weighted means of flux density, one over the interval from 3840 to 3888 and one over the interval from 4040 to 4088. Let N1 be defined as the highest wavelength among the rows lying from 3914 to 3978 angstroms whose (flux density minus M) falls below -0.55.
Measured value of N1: 3976 angstroms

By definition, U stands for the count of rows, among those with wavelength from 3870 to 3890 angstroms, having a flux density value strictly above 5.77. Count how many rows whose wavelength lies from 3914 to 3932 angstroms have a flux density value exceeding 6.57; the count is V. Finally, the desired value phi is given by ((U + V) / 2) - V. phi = 0.5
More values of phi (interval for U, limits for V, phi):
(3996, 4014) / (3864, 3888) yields 2.0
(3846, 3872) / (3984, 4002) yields 2.5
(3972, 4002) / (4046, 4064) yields 3.0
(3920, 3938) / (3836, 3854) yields 1.5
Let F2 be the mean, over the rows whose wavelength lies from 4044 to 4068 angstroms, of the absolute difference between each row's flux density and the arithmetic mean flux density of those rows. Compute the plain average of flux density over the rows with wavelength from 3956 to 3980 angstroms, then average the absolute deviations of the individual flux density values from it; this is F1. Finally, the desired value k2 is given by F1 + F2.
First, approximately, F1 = 0.52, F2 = 0.29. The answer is 0.81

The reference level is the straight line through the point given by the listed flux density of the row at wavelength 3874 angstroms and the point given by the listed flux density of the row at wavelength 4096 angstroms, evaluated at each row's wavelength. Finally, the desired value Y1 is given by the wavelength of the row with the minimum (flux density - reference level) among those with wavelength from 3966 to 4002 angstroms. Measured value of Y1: 3973 angstroms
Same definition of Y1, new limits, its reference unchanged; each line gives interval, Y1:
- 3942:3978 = 3973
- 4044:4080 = 4072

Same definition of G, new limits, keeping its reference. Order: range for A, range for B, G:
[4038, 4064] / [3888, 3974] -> 0.7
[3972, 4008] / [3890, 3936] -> -0.7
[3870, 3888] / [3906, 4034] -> -0.6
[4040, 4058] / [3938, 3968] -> 0.3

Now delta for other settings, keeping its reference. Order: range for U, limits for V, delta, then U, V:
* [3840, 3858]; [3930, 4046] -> 6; 0.07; 0.01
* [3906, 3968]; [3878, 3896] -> -7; 0.01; 0.09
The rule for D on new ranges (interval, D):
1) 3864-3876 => 1.86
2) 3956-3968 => 1.72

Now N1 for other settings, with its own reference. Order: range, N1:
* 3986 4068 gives 4024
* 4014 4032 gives 4024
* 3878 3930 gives 3895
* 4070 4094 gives 4084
